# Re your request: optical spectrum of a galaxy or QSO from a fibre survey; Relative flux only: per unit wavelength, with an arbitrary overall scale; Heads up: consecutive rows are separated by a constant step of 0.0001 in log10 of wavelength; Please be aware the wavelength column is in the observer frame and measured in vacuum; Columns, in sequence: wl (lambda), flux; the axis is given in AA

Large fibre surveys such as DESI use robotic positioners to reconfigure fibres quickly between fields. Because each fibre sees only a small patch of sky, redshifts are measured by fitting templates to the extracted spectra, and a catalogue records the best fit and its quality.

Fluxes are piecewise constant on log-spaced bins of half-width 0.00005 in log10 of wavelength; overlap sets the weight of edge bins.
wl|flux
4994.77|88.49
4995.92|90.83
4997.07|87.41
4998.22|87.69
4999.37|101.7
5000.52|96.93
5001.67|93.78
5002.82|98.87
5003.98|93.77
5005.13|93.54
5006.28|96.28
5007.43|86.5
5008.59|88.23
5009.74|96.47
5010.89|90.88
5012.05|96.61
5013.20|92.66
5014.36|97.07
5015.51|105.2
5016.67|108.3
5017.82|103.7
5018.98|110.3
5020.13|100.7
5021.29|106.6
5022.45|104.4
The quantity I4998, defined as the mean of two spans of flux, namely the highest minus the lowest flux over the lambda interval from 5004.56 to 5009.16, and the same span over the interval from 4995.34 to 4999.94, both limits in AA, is 12.0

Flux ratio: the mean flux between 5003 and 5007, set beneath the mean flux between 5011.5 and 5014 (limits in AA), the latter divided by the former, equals 1.00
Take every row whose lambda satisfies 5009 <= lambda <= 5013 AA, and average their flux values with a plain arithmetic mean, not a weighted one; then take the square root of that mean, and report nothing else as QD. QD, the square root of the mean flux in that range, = 9.7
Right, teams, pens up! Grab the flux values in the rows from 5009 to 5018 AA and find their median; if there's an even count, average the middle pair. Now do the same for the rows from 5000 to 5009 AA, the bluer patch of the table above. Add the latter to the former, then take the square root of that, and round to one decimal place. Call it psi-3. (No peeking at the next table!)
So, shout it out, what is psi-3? 13.8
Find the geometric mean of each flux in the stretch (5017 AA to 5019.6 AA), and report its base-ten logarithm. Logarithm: 2.03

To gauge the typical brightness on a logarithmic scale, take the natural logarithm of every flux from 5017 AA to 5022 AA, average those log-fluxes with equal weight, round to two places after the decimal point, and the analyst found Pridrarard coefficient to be 4.66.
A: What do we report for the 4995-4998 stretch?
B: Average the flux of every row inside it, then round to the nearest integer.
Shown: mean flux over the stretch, 89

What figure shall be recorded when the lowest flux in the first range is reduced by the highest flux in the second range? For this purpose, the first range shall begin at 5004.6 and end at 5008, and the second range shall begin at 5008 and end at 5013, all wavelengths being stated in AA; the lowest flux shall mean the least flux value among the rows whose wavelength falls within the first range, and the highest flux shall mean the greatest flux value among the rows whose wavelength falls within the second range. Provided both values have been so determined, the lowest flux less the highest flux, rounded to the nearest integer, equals -10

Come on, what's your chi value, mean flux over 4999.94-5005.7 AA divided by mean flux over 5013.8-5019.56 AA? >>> 0.91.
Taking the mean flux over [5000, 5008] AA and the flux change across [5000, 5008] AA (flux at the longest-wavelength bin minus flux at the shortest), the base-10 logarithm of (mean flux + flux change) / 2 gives 1.62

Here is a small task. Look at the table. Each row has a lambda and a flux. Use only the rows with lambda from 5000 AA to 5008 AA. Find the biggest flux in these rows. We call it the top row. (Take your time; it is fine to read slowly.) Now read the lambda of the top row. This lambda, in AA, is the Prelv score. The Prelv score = 5002.82 AA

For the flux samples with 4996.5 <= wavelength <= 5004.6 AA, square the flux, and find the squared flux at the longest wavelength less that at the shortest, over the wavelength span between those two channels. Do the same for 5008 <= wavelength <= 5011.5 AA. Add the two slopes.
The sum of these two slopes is 373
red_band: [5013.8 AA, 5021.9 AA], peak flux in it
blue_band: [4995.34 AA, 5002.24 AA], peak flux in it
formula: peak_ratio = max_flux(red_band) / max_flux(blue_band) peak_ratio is 1.08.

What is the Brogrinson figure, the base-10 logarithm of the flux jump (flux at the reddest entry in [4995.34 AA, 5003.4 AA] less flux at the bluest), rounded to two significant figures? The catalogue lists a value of 0.91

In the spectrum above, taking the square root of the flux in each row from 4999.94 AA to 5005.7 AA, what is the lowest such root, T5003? 9.67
